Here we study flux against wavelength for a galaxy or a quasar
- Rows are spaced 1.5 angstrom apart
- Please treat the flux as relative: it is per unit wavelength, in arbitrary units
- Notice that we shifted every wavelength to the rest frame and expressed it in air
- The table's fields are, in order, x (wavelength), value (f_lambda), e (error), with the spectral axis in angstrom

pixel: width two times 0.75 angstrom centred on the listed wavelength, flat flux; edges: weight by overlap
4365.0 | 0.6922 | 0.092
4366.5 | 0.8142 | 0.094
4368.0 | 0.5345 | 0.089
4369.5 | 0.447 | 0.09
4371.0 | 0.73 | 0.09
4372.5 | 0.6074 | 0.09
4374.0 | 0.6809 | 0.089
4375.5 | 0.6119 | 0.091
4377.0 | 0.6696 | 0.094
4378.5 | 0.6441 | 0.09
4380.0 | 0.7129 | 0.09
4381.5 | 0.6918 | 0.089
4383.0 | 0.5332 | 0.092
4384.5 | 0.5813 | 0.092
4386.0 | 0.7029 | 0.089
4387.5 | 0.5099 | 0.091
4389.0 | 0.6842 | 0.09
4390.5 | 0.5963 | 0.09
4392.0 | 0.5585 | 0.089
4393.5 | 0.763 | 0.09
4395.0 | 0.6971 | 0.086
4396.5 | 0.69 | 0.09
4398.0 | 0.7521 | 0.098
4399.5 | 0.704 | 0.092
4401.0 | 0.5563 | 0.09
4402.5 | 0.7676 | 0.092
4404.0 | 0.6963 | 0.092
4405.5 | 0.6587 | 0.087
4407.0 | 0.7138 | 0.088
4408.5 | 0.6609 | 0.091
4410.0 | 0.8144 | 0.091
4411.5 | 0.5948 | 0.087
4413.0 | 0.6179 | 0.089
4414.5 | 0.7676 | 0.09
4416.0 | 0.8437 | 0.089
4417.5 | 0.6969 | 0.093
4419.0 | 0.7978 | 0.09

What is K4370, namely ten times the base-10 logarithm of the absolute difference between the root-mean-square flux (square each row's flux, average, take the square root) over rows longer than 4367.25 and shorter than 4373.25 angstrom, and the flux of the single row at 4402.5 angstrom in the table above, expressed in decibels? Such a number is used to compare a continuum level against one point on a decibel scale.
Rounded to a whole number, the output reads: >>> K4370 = -7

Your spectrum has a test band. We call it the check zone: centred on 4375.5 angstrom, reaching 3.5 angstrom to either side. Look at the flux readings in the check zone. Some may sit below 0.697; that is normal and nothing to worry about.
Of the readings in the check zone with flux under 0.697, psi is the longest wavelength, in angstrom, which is 4378.5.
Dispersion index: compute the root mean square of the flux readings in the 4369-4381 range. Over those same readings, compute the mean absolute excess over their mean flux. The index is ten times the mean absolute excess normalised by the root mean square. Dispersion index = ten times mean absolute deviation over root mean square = 0.96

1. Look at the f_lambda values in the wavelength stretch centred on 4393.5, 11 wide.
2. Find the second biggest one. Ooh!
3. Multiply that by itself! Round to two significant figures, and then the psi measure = 0.57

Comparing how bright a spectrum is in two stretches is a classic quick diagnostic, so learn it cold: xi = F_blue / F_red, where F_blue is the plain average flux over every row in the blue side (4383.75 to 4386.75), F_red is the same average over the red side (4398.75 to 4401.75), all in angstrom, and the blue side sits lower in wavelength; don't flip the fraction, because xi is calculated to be 1.02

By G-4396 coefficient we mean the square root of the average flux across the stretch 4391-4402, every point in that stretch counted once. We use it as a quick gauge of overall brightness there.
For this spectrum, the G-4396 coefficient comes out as 0.821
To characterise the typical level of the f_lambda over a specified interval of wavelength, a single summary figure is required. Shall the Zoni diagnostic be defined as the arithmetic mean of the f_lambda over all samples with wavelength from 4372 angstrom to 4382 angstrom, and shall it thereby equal 0.660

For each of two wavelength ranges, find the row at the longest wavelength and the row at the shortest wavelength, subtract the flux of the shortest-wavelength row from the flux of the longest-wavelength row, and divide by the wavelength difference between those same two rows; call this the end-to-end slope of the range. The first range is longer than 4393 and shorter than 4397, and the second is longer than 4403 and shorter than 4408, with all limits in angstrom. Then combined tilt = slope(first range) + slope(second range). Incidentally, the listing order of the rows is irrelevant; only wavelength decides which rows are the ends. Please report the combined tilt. -0.0185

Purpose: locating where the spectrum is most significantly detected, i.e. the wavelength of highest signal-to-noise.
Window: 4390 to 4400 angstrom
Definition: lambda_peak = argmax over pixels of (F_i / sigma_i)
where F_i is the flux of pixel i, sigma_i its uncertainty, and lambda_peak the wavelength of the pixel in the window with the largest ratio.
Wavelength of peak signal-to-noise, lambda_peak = 4393.5 angstrom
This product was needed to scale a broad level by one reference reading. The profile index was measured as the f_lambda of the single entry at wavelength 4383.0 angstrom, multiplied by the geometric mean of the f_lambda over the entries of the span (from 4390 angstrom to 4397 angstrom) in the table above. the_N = 0.35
